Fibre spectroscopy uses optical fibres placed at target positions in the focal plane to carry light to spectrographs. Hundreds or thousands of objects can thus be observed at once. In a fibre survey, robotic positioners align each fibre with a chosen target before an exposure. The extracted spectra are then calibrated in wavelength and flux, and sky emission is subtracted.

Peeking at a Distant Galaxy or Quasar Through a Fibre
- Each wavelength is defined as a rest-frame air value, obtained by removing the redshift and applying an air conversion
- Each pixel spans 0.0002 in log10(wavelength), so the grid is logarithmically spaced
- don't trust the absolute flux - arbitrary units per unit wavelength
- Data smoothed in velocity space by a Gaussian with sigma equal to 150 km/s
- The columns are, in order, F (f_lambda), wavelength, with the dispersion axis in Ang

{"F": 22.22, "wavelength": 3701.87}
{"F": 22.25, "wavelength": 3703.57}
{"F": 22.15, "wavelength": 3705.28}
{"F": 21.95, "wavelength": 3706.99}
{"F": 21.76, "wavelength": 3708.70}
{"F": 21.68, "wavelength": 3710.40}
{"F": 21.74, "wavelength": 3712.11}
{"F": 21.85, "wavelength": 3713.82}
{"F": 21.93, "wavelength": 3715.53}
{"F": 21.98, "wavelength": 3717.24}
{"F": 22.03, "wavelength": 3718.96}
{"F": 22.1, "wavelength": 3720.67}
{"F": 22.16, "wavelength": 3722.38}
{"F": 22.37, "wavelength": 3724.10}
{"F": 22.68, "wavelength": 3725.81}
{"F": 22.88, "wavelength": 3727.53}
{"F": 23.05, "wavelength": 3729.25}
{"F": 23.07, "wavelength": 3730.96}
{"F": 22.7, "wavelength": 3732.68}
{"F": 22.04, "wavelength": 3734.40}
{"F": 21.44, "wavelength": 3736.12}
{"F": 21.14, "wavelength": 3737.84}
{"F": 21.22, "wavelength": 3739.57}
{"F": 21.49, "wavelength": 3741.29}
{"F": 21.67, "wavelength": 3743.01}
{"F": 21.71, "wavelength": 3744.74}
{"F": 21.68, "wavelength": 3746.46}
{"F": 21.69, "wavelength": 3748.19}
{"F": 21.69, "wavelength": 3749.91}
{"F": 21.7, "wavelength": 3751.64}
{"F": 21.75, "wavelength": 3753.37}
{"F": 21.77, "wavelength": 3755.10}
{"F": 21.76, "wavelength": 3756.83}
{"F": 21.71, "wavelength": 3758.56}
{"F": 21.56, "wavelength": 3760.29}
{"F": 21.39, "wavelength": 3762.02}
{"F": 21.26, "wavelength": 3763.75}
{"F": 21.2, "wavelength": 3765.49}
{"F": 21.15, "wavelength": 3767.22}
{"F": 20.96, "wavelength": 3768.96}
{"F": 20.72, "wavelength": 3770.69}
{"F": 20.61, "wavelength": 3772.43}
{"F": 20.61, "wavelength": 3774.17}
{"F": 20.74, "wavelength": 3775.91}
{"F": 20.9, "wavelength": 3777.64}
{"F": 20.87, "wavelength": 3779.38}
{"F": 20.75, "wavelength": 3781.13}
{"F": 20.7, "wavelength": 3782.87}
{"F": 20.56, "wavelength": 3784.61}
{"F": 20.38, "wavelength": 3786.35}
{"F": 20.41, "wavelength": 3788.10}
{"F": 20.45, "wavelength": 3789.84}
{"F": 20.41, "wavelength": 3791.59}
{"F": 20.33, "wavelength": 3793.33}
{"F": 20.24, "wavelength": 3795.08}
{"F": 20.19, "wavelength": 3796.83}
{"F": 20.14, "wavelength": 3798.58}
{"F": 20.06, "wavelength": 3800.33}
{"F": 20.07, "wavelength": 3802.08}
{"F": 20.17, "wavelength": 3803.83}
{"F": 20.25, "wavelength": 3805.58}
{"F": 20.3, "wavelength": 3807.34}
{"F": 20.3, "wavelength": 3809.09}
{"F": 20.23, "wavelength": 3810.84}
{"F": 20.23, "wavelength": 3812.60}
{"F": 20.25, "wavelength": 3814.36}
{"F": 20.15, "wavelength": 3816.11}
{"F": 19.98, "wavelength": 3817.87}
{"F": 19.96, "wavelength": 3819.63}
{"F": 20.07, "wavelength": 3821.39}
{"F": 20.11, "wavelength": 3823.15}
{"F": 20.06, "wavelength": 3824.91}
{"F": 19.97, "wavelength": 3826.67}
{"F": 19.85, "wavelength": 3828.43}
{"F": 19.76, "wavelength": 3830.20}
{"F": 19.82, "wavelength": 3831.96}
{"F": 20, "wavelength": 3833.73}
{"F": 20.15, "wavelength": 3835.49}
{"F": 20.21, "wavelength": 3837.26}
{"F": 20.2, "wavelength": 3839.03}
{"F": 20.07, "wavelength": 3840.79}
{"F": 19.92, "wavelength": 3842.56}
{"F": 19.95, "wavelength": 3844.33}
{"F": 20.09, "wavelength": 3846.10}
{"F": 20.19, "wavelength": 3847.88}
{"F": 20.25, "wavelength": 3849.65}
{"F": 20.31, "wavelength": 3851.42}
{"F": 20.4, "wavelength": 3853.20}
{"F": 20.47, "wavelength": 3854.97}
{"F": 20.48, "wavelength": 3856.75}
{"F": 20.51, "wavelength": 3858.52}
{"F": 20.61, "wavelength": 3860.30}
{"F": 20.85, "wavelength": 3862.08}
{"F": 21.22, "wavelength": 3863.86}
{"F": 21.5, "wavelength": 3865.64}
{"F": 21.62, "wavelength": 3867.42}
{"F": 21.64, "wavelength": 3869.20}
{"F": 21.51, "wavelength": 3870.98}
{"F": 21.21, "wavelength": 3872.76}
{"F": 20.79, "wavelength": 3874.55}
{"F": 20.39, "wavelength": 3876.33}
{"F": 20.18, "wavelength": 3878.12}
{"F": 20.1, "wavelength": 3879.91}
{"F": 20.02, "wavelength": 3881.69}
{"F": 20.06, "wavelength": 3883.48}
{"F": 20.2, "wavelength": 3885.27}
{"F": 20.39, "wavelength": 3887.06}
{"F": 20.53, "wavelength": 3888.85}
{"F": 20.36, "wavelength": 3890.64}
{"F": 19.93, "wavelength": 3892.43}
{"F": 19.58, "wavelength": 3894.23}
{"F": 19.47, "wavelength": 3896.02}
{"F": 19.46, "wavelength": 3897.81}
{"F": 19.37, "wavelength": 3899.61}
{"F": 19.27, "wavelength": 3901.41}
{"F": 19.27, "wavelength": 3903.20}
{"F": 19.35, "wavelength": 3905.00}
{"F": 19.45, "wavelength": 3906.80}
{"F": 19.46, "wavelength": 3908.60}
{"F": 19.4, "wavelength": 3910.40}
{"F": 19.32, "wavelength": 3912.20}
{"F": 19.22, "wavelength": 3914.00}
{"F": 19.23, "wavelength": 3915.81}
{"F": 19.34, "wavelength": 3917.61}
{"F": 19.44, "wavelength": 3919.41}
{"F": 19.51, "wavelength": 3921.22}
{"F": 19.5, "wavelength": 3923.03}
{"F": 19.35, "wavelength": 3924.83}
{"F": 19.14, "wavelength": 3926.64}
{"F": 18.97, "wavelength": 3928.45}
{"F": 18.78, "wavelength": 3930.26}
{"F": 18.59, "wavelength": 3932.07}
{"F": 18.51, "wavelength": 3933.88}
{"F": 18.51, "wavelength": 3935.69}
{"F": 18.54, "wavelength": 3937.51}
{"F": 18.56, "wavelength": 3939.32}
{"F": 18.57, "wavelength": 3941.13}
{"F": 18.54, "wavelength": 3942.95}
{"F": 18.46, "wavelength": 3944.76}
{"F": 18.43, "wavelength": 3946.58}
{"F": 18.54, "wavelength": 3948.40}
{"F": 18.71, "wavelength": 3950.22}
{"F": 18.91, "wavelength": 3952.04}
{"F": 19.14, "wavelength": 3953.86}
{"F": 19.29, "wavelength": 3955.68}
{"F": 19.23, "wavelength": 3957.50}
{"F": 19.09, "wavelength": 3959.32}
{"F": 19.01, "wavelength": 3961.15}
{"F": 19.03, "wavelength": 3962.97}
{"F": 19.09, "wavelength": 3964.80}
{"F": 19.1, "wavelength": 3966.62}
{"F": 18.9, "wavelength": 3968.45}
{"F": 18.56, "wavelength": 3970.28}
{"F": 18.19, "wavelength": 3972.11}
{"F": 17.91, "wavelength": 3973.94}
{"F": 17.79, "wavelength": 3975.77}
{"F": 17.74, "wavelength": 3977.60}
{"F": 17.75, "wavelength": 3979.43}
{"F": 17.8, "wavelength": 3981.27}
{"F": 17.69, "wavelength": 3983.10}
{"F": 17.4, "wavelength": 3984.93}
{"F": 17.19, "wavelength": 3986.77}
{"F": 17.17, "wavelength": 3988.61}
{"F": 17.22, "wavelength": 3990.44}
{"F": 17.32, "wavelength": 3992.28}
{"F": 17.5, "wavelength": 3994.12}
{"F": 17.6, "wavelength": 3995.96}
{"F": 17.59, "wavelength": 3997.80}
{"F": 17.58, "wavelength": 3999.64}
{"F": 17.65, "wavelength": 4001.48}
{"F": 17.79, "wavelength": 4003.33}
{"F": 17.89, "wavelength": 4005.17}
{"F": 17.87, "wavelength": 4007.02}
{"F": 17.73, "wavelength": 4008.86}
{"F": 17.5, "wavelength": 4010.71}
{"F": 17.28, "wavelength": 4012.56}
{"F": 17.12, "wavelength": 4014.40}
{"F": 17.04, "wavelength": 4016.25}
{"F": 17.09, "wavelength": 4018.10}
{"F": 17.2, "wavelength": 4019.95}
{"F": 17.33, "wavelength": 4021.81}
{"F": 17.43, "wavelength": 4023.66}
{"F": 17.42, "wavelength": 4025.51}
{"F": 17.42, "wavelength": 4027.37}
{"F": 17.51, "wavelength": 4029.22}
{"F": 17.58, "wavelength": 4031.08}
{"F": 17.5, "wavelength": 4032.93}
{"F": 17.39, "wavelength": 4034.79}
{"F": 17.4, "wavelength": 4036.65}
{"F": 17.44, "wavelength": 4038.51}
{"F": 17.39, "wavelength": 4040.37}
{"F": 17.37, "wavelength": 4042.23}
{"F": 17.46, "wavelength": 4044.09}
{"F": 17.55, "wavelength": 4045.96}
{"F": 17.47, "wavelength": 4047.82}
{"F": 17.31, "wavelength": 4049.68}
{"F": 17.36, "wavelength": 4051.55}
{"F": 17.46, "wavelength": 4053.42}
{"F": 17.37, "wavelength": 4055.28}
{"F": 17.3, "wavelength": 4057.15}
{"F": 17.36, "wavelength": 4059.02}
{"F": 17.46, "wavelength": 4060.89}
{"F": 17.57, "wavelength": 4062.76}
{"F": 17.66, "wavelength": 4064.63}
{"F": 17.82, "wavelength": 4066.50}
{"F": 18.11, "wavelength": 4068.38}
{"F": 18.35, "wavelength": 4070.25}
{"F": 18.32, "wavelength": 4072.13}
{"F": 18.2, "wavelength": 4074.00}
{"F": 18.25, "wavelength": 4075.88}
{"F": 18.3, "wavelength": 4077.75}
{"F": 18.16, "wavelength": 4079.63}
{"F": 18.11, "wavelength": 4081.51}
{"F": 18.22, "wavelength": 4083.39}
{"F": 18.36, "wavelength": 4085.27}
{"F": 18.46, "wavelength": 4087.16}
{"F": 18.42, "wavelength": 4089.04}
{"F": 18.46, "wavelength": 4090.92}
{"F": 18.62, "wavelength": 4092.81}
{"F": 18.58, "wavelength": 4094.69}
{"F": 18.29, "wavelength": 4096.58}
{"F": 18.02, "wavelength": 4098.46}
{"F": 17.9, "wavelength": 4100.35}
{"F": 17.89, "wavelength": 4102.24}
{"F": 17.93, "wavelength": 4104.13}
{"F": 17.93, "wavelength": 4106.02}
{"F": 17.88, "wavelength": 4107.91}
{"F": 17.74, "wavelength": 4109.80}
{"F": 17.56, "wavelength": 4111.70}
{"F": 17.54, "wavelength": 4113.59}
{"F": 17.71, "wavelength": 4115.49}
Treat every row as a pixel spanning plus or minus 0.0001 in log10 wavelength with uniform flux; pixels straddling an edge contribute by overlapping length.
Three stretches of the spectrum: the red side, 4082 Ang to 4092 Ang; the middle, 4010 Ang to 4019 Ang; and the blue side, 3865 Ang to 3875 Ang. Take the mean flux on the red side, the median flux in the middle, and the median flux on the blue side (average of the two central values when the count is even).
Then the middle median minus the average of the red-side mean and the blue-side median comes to -2.8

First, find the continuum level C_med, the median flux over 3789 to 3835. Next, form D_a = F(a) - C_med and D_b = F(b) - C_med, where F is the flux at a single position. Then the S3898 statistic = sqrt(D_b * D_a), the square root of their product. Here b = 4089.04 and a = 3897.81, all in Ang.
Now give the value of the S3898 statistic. 1.1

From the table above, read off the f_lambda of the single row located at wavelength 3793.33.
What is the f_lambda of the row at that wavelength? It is 20.33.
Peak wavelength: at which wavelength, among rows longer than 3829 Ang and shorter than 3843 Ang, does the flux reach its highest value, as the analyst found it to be 3837.26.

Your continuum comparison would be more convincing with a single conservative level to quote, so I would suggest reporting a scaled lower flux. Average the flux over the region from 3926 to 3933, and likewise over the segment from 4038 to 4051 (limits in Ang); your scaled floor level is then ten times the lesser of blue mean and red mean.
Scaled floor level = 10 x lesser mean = 174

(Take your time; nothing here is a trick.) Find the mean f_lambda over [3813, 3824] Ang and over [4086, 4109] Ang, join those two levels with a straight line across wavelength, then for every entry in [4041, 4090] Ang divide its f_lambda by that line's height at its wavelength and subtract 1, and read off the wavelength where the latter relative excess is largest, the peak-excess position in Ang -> 4087.16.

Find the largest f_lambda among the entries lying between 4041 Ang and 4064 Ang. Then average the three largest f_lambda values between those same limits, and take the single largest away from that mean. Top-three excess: -0.040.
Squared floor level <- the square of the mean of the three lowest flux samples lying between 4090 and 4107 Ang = 321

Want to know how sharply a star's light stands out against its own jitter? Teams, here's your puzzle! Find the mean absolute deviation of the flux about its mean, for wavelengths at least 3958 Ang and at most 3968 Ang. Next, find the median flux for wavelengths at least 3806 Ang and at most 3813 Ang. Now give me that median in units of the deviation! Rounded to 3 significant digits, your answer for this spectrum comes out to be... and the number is 576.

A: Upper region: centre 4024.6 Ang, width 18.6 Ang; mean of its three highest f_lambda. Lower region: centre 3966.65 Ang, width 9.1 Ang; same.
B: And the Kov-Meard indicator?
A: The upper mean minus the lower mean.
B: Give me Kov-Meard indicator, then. -1.5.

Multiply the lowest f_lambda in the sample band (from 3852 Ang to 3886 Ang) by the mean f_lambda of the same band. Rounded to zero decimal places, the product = 415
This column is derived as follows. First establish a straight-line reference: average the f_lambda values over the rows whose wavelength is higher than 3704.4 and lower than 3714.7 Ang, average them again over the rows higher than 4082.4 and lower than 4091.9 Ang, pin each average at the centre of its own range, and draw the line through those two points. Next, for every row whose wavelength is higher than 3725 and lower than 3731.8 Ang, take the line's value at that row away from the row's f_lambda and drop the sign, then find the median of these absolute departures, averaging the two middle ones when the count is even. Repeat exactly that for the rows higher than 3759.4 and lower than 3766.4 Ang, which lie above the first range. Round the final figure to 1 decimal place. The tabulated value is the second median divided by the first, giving 0.1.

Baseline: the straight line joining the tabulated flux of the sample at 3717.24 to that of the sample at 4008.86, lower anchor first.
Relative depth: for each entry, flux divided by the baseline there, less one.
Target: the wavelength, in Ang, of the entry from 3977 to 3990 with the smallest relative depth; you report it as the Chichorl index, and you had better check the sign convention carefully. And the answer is 3986.77 Ang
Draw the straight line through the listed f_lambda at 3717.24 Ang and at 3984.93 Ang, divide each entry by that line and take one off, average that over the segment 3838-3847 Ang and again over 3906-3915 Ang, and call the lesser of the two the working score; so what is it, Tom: 0.011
